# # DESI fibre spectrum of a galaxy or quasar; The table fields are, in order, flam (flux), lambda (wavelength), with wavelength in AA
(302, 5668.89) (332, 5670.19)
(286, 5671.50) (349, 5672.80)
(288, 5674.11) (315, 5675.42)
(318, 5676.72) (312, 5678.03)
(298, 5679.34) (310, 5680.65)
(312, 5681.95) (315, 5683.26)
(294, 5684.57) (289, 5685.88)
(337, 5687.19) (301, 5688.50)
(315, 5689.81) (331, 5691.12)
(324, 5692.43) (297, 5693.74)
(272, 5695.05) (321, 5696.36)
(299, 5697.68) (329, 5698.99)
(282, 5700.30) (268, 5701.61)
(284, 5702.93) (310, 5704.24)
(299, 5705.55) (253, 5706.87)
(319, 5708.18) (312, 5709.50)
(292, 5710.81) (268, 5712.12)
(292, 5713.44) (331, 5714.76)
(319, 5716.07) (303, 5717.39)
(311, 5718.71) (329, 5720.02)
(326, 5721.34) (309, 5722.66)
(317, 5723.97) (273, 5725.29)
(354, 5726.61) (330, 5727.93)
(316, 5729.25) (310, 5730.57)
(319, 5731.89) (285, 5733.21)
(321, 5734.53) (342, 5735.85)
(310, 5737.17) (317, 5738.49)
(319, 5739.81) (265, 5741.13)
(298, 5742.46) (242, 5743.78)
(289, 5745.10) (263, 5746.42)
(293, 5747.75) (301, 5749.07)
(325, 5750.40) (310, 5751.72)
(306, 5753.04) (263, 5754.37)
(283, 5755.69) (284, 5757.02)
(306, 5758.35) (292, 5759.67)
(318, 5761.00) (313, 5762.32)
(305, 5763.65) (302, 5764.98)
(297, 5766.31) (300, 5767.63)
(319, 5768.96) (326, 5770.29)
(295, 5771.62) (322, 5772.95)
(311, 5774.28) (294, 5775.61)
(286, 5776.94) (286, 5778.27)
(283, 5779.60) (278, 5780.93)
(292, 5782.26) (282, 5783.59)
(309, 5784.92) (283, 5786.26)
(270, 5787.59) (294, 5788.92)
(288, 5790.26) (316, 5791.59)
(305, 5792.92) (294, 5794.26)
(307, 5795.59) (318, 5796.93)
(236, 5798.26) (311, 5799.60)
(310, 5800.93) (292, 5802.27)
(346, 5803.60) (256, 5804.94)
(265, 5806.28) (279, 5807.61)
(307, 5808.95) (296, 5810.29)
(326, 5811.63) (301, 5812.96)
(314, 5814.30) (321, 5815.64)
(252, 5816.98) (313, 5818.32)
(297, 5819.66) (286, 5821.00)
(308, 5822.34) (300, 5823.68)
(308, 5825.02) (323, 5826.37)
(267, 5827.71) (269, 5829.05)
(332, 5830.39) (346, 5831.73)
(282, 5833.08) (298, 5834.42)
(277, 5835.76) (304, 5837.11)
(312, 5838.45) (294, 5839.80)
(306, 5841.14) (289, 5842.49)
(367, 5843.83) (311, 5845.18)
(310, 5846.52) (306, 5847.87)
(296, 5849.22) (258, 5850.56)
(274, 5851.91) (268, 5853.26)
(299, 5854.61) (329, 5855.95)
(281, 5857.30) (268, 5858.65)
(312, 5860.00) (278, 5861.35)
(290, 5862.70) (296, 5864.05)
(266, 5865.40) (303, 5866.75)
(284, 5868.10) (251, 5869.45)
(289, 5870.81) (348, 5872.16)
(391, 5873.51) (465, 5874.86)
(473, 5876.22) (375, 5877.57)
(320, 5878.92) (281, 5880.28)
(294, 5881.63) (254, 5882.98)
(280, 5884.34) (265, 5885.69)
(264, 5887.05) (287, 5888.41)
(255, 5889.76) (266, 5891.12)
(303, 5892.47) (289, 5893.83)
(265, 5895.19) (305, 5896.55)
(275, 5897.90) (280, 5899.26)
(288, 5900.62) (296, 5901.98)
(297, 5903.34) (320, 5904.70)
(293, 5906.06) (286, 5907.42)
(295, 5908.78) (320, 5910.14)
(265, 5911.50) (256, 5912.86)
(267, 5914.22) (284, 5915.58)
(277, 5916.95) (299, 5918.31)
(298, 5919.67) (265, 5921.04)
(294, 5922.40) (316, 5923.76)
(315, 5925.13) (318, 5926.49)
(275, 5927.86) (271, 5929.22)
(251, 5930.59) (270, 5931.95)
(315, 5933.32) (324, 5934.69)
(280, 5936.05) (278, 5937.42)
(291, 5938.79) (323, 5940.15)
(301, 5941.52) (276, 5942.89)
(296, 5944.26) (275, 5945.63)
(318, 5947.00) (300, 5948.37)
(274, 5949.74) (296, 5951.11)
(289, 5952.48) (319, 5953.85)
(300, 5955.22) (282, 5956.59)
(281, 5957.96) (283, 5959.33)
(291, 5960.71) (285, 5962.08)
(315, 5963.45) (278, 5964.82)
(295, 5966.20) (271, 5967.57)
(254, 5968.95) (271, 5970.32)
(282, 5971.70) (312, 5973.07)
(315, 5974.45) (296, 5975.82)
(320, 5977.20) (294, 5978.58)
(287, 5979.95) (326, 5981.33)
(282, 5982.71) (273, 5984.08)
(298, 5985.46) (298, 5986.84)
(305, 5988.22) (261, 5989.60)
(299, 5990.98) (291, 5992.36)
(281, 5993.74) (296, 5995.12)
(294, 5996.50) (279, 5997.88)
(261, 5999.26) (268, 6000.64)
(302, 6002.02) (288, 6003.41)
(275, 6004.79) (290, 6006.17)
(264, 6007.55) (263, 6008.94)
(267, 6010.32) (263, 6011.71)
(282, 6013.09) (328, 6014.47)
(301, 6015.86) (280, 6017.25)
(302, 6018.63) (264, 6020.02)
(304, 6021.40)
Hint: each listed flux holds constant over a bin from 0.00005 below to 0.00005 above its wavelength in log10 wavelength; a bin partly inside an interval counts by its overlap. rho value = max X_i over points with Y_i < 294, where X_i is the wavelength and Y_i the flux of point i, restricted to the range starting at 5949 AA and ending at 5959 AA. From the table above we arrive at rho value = 5957.96 AA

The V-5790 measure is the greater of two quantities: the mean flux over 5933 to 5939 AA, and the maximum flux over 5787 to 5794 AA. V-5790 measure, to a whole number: 316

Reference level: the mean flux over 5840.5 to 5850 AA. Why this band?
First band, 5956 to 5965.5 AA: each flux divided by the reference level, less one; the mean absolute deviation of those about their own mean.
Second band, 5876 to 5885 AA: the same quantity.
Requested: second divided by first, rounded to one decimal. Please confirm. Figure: 6.5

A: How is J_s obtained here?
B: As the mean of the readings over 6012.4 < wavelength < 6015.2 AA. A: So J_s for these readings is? 305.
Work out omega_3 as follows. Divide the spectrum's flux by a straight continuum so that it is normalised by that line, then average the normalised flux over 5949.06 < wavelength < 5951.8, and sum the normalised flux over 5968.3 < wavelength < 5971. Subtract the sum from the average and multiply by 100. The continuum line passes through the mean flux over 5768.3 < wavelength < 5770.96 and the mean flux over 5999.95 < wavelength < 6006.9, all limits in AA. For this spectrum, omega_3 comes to -84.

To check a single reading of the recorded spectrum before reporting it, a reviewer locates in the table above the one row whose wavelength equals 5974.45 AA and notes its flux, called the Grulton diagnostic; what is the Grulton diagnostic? 315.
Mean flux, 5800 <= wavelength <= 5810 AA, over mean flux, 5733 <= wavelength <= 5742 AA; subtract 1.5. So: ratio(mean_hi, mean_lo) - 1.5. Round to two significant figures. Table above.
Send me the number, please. -0.55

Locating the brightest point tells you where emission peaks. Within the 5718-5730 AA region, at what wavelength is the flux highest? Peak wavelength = 5726.61 AA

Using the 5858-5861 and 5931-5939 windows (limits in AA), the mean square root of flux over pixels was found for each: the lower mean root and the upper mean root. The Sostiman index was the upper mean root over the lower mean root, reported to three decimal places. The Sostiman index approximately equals 1.005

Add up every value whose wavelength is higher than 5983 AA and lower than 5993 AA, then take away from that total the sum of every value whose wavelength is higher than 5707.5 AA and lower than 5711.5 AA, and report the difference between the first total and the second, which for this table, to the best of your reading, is 1102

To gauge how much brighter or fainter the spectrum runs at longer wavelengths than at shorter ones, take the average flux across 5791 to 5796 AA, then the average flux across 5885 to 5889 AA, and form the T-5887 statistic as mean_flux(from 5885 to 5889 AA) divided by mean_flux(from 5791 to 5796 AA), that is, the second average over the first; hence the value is 0.89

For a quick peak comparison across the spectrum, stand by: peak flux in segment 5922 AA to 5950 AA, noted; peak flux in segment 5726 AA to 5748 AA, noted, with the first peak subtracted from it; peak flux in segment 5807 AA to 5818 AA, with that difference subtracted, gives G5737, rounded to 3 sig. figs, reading 296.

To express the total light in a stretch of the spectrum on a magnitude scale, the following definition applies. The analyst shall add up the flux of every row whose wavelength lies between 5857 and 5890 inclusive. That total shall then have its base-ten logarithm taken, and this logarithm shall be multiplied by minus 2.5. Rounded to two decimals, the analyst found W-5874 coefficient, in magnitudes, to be -9.71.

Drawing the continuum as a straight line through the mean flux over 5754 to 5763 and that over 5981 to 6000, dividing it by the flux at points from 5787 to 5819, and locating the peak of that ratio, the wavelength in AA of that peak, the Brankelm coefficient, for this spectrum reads 5798.26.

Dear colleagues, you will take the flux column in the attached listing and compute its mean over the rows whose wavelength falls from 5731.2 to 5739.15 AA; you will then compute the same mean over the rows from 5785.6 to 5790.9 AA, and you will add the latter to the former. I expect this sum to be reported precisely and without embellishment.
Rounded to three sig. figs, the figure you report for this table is 599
